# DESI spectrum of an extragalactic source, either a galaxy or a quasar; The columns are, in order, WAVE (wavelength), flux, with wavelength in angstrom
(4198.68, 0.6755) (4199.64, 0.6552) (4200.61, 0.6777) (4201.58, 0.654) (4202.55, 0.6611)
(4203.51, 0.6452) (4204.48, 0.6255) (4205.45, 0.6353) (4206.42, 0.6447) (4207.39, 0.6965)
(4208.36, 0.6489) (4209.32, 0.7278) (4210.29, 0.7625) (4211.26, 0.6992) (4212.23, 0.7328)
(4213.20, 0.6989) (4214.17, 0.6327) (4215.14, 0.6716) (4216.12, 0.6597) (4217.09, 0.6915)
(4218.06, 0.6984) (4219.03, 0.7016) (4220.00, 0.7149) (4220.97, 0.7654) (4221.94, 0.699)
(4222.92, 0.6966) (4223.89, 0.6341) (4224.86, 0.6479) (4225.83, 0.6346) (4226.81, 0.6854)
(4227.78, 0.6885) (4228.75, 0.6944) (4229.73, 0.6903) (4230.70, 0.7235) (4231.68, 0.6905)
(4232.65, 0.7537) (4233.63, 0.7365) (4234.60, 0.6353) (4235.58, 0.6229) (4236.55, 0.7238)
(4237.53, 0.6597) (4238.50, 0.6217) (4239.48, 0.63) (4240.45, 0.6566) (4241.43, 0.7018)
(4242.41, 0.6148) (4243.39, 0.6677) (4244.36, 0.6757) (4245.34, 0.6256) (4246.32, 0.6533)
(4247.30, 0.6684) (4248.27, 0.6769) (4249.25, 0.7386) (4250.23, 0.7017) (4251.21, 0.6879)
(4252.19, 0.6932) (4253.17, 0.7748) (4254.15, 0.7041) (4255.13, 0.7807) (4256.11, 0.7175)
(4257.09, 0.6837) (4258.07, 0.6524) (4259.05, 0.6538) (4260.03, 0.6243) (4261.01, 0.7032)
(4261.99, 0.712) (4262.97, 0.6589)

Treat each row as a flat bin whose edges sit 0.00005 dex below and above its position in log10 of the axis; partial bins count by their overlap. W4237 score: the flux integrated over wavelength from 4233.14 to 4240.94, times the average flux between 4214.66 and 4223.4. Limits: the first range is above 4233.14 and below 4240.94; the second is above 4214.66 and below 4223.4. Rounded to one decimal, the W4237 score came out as 3.6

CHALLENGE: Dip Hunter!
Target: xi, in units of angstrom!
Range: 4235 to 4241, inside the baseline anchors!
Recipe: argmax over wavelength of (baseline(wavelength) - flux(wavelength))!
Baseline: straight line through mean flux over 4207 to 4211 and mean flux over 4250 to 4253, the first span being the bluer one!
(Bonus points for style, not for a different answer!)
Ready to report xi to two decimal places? 4238.50 angstrom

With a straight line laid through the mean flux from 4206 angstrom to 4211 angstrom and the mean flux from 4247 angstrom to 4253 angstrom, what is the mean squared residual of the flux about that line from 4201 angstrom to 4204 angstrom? 0.0019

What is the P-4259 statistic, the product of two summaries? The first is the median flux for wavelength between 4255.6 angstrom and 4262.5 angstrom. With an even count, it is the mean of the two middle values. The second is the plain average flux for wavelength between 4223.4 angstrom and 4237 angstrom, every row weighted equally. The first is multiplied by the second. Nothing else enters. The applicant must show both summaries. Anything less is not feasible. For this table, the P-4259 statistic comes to 0.467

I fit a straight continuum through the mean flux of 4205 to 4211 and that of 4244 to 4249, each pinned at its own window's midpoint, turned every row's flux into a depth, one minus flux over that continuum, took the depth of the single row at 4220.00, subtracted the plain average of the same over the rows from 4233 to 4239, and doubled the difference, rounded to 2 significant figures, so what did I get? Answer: -0.11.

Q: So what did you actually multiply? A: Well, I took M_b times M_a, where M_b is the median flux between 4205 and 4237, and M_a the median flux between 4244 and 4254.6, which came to 0.478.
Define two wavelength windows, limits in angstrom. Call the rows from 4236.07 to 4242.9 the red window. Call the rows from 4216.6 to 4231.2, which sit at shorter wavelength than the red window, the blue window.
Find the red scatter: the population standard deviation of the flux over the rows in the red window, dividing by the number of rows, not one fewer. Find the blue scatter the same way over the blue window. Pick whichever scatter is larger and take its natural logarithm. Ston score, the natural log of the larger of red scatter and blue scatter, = -3.26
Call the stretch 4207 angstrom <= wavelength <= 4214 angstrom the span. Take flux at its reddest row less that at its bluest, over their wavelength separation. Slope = 0.000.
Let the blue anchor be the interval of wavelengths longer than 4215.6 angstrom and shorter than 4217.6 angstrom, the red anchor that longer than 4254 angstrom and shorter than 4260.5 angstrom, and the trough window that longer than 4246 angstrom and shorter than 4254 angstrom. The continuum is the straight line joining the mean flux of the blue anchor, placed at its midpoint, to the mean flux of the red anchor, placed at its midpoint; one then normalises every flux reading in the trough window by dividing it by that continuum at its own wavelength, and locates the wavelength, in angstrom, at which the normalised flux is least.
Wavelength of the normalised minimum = 4246.32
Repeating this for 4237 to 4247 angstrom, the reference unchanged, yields 4242.41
